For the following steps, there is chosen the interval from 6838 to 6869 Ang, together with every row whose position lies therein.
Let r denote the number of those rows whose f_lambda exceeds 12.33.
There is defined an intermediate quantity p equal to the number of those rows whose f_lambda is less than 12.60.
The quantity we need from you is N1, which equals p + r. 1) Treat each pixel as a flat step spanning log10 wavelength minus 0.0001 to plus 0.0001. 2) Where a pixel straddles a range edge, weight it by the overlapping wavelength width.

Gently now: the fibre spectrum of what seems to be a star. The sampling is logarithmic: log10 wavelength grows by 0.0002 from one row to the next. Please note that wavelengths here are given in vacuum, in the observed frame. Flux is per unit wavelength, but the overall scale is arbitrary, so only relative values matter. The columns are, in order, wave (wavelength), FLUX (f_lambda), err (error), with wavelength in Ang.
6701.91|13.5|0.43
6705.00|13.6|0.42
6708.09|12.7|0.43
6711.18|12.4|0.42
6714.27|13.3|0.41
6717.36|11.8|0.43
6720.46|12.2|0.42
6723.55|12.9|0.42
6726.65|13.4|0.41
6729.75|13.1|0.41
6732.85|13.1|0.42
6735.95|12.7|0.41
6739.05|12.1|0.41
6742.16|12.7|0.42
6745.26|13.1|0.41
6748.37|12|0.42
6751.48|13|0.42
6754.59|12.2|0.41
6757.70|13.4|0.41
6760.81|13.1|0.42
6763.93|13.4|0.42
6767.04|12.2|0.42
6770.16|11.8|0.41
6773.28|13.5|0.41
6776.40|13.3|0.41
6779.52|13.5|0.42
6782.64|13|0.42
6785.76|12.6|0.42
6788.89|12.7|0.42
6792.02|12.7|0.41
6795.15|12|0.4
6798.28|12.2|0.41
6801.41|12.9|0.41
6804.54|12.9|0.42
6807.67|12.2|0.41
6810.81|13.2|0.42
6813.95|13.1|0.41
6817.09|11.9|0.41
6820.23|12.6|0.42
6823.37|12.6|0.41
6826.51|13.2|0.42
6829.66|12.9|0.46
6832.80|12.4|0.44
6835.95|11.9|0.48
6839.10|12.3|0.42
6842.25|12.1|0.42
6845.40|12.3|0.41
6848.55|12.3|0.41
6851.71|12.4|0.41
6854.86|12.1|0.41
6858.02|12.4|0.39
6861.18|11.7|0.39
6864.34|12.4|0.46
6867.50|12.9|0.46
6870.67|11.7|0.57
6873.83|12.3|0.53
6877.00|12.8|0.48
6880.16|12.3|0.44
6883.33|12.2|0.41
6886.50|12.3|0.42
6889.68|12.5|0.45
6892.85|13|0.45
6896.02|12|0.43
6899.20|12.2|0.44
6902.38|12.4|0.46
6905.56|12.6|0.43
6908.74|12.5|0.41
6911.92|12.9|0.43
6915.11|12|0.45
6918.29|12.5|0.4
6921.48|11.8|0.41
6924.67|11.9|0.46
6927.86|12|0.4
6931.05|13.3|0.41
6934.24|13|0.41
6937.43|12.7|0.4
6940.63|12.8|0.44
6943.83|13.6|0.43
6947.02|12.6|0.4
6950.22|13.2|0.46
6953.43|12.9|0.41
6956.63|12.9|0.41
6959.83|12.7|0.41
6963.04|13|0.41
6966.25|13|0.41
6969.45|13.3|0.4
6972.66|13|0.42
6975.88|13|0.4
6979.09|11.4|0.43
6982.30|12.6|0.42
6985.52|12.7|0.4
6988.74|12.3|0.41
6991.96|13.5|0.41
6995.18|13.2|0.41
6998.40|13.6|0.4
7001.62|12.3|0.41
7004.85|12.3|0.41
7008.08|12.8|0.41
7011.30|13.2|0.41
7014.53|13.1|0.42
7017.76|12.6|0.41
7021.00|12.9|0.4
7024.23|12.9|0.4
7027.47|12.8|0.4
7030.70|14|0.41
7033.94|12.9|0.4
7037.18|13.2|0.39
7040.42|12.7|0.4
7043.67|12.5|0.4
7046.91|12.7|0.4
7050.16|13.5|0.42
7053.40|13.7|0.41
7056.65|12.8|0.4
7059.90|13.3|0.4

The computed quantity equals 13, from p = 9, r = 4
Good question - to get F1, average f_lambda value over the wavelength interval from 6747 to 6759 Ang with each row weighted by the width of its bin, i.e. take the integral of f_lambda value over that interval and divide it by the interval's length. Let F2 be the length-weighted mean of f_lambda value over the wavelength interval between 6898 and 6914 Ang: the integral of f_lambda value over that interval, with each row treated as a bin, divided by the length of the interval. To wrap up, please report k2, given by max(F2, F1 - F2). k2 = 12.5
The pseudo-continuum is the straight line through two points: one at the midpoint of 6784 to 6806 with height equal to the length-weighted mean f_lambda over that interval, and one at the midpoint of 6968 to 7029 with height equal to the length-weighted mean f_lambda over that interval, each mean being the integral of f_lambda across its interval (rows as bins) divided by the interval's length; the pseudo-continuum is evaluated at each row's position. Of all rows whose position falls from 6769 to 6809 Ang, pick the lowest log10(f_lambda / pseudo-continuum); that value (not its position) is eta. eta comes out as -0.027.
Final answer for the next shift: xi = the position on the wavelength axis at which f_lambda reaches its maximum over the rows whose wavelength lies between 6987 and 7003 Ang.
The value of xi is 6998.40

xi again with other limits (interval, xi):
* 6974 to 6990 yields 6975.88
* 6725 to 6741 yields 6726.65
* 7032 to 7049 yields 7037.18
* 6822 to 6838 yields 6826.51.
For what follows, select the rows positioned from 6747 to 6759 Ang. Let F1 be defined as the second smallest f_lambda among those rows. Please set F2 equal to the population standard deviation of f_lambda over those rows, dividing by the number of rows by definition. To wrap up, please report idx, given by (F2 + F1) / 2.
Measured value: 6.39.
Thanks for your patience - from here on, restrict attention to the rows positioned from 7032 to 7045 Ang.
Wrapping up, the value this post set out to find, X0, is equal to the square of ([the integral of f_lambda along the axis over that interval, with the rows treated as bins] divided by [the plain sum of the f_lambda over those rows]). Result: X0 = 10.6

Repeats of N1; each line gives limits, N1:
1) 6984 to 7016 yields 10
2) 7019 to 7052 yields 11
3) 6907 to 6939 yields 12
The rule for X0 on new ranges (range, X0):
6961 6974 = 10.5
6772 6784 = 9.0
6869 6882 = 10.6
